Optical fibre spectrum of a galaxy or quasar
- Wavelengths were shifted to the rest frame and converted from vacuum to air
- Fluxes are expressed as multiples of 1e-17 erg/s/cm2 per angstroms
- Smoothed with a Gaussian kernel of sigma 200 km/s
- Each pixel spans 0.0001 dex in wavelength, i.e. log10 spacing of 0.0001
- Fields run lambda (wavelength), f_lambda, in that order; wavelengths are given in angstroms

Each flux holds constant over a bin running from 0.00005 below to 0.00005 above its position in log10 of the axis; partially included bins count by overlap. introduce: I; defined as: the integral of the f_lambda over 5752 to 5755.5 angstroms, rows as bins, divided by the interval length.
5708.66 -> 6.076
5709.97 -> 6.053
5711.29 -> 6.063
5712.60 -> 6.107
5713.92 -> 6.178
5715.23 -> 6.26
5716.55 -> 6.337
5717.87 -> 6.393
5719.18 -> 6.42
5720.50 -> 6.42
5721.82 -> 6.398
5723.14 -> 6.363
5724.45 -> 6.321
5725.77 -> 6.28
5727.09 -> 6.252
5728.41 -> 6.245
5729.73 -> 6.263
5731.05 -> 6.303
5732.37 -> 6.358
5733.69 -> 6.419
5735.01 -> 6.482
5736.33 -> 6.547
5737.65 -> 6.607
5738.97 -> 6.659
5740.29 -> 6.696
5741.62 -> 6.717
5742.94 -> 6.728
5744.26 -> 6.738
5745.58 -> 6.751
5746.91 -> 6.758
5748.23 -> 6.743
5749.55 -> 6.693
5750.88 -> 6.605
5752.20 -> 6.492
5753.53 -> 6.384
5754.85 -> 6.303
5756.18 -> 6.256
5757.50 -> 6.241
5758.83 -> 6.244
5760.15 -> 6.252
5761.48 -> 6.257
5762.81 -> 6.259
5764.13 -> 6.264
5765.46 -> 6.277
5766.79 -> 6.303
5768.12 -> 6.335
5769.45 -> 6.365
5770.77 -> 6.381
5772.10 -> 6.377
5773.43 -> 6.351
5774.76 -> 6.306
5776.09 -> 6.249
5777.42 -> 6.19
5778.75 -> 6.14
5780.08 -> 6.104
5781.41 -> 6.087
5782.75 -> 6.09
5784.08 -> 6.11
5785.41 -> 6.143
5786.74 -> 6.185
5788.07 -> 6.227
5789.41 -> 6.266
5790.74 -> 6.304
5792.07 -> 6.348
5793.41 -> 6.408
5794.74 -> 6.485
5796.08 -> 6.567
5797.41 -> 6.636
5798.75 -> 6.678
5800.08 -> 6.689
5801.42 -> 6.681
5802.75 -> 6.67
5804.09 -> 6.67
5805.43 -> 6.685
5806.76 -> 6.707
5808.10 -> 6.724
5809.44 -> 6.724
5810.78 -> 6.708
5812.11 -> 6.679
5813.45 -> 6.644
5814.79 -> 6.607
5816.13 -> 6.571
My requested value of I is 6.38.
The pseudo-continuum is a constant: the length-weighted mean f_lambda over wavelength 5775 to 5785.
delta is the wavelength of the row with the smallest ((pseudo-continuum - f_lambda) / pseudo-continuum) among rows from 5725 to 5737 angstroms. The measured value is 5736.33 angstroms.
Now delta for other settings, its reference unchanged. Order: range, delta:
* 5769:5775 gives 5770.77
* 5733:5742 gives 5741.62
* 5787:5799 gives 5798.75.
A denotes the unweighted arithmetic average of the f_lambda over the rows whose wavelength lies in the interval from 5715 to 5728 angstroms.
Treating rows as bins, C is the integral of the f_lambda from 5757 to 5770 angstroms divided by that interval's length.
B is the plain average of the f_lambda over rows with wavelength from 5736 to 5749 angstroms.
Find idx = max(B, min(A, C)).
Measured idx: 6.69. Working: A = 6.34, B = 6.69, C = 6.28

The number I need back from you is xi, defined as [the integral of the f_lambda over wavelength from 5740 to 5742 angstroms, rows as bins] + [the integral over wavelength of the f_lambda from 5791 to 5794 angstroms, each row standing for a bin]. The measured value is 32.4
